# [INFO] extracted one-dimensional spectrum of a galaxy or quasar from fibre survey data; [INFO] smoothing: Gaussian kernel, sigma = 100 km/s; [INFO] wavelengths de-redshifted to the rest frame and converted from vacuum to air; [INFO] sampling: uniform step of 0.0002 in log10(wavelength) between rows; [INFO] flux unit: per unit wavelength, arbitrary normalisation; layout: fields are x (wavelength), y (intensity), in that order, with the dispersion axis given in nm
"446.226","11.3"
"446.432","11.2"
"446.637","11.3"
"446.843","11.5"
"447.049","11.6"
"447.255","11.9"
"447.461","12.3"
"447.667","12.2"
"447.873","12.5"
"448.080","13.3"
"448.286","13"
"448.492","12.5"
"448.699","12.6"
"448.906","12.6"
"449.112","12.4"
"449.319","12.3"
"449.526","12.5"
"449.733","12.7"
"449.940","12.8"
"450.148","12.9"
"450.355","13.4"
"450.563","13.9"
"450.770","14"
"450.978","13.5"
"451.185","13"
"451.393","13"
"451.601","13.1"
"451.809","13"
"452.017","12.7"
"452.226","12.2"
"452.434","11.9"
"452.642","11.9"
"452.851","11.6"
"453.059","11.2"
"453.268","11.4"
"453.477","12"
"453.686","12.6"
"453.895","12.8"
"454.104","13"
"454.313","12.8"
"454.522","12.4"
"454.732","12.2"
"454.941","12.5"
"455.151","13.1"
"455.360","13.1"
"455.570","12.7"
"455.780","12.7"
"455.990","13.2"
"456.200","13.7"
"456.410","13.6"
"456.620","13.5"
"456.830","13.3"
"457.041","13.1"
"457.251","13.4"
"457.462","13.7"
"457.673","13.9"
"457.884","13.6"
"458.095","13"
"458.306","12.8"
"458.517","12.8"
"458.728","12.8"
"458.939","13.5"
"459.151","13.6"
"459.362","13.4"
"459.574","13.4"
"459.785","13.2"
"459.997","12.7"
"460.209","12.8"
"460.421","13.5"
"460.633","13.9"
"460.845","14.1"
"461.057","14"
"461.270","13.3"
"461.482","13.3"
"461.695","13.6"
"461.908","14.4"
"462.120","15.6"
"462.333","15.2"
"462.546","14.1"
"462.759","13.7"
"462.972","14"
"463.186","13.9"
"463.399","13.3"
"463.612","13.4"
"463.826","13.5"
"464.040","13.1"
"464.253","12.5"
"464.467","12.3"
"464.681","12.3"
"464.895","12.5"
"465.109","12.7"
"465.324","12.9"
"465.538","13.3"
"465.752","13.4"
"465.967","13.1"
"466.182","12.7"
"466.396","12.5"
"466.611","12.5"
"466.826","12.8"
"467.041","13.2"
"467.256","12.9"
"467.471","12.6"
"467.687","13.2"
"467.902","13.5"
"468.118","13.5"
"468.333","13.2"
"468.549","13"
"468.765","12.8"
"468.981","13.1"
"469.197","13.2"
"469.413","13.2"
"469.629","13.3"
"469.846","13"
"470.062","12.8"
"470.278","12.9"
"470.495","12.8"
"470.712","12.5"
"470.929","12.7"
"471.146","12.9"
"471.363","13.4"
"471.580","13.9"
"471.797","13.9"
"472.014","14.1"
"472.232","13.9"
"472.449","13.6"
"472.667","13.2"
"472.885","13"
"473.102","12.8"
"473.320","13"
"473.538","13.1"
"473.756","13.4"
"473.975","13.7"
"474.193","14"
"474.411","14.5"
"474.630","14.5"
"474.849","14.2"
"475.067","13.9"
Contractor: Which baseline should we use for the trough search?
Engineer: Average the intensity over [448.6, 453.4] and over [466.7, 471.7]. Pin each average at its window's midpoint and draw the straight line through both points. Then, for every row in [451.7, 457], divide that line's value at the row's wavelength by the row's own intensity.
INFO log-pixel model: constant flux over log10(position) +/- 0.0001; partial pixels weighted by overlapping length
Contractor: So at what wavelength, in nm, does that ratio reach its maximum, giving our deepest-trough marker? 453.059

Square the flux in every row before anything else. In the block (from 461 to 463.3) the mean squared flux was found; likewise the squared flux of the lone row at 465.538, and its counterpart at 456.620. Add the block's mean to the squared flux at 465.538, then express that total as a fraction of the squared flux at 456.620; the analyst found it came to 2.06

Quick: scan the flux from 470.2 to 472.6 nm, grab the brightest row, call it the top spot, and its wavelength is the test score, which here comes 472.014 nm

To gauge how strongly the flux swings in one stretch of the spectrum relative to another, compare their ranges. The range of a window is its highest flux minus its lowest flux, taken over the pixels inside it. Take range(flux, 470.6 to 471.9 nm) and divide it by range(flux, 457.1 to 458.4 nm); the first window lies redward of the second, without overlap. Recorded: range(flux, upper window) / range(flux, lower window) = 1.3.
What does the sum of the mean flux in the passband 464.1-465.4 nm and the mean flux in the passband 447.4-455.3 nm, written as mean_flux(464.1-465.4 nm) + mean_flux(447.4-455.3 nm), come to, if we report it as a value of 25.2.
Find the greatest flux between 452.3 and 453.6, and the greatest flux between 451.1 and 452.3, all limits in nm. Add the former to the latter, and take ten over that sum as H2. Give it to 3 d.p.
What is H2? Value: 0.398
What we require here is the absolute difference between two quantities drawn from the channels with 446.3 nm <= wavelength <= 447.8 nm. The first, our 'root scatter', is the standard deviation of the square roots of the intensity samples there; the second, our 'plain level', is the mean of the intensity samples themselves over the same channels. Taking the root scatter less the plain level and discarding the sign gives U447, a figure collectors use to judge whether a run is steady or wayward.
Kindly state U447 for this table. 11.7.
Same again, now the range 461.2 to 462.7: 14.1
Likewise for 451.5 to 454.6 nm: 12.2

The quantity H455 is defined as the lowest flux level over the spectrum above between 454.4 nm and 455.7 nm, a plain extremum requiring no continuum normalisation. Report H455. 12.2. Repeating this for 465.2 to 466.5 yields 12.5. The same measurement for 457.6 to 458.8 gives 12.8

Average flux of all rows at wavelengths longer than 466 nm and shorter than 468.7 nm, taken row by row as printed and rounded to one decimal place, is 13.0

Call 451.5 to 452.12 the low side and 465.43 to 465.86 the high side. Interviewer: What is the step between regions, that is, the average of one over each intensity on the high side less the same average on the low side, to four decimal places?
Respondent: -0.0024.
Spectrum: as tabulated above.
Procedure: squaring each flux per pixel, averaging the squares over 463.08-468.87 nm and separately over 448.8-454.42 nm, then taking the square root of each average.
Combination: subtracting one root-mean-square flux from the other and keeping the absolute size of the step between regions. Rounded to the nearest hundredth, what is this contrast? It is 0.34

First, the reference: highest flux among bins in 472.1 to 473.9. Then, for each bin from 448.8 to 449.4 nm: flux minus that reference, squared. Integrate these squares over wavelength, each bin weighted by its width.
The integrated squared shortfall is 1.3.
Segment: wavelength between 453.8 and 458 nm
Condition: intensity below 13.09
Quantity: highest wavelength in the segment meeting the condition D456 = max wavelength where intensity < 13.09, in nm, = 455.780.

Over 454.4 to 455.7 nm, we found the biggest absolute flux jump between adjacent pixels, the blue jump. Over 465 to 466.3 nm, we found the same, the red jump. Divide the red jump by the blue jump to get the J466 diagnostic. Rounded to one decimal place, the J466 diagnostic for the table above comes 0.7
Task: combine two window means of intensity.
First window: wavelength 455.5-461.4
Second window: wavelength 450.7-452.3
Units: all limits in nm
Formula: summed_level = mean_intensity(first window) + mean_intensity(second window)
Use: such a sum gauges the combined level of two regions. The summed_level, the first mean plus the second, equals 26.4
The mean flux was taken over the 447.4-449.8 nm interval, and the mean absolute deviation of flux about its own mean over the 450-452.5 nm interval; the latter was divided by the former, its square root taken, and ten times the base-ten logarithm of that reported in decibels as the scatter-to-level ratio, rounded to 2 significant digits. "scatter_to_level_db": -7.3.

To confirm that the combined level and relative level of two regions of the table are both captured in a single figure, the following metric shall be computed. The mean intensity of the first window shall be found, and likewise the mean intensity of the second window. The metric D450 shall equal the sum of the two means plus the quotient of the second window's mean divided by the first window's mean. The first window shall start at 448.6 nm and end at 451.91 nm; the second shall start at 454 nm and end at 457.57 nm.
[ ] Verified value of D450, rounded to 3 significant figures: 27.0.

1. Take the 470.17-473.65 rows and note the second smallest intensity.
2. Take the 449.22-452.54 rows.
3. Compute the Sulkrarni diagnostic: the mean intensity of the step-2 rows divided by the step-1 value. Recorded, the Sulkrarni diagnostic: 1.02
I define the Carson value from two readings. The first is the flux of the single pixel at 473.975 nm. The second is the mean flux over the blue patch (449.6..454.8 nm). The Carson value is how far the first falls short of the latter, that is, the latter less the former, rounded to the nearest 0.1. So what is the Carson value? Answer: -1.1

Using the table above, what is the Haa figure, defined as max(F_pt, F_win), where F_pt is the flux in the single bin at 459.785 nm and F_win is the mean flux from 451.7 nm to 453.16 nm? 13.2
